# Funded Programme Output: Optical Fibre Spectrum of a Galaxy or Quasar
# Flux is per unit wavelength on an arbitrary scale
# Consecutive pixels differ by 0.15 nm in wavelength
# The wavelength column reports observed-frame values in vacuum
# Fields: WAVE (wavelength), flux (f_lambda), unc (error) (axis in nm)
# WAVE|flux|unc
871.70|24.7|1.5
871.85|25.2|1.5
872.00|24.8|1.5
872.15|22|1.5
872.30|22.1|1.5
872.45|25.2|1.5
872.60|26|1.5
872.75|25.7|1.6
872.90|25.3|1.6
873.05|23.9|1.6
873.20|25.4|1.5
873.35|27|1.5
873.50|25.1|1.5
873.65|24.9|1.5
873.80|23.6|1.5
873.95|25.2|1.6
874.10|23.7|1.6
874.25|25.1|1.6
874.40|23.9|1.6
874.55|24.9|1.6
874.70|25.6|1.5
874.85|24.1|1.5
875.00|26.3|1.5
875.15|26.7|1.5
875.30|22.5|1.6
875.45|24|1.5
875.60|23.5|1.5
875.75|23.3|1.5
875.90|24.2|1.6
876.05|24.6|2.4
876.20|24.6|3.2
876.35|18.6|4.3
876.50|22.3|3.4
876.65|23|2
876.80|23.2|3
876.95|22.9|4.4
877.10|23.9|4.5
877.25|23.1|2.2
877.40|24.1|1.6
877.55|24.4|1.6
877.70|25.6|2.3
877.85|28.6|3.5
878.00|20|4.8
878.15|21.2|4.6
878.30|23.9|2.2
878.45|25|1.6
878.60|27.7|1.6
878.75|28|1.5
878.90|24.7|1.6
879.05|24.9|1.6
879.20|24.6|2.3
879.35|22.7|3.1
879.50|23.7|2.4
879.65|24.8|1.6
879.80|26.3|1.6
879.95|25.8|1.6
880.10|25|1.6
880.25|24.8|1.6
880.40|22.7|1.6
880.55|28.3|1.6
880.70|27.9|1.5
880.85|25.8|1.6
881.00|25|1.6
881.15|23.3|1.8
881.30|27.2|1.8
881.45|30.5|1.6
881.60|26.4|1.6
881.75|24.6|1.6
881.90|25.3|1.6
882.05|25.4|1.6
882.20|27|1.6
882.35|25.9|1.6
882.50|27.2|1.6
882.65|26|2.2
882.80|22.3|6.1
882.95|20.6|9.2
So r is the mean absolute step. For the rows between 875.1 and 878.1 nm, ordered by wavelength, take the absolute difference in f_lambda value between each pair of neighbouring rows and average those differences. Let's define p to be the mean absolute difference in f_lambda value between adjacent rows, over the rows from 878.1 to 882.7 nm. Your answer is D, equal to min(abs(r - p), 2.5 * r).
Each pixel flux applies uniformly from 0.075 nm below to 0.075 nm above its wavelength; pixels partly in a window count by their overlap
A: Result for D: 0.2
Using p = 1.6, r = 1.8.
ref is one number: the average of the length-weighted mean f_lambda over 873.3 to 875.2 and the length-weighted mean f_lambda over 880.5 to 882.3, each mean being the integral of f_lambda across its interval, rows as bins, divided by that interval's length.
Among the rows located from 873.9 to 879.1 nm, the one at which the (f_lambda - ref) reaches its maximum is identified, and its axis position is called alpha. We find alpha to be 877.85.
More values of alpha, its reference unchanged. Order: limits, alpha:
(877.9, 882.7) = 881.45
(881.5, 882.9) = 882.50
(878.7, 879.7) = 878.75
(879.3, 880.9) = 880.55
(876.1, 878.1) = 877.85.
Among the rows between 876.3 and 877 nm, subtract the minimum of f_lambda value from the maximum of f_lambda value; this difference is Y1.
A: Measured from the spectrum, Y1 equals 4.6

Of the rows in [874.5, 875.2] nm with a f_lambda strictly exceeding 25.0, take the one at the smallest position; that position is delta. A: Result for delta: 874.70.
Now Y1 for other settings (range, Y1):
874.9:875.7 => 4.2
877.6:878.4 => 8.6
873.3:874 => 3.4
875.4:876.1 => 1.3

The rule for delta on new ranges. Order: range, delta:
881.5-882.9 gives 881.60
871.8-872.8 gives 871.85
